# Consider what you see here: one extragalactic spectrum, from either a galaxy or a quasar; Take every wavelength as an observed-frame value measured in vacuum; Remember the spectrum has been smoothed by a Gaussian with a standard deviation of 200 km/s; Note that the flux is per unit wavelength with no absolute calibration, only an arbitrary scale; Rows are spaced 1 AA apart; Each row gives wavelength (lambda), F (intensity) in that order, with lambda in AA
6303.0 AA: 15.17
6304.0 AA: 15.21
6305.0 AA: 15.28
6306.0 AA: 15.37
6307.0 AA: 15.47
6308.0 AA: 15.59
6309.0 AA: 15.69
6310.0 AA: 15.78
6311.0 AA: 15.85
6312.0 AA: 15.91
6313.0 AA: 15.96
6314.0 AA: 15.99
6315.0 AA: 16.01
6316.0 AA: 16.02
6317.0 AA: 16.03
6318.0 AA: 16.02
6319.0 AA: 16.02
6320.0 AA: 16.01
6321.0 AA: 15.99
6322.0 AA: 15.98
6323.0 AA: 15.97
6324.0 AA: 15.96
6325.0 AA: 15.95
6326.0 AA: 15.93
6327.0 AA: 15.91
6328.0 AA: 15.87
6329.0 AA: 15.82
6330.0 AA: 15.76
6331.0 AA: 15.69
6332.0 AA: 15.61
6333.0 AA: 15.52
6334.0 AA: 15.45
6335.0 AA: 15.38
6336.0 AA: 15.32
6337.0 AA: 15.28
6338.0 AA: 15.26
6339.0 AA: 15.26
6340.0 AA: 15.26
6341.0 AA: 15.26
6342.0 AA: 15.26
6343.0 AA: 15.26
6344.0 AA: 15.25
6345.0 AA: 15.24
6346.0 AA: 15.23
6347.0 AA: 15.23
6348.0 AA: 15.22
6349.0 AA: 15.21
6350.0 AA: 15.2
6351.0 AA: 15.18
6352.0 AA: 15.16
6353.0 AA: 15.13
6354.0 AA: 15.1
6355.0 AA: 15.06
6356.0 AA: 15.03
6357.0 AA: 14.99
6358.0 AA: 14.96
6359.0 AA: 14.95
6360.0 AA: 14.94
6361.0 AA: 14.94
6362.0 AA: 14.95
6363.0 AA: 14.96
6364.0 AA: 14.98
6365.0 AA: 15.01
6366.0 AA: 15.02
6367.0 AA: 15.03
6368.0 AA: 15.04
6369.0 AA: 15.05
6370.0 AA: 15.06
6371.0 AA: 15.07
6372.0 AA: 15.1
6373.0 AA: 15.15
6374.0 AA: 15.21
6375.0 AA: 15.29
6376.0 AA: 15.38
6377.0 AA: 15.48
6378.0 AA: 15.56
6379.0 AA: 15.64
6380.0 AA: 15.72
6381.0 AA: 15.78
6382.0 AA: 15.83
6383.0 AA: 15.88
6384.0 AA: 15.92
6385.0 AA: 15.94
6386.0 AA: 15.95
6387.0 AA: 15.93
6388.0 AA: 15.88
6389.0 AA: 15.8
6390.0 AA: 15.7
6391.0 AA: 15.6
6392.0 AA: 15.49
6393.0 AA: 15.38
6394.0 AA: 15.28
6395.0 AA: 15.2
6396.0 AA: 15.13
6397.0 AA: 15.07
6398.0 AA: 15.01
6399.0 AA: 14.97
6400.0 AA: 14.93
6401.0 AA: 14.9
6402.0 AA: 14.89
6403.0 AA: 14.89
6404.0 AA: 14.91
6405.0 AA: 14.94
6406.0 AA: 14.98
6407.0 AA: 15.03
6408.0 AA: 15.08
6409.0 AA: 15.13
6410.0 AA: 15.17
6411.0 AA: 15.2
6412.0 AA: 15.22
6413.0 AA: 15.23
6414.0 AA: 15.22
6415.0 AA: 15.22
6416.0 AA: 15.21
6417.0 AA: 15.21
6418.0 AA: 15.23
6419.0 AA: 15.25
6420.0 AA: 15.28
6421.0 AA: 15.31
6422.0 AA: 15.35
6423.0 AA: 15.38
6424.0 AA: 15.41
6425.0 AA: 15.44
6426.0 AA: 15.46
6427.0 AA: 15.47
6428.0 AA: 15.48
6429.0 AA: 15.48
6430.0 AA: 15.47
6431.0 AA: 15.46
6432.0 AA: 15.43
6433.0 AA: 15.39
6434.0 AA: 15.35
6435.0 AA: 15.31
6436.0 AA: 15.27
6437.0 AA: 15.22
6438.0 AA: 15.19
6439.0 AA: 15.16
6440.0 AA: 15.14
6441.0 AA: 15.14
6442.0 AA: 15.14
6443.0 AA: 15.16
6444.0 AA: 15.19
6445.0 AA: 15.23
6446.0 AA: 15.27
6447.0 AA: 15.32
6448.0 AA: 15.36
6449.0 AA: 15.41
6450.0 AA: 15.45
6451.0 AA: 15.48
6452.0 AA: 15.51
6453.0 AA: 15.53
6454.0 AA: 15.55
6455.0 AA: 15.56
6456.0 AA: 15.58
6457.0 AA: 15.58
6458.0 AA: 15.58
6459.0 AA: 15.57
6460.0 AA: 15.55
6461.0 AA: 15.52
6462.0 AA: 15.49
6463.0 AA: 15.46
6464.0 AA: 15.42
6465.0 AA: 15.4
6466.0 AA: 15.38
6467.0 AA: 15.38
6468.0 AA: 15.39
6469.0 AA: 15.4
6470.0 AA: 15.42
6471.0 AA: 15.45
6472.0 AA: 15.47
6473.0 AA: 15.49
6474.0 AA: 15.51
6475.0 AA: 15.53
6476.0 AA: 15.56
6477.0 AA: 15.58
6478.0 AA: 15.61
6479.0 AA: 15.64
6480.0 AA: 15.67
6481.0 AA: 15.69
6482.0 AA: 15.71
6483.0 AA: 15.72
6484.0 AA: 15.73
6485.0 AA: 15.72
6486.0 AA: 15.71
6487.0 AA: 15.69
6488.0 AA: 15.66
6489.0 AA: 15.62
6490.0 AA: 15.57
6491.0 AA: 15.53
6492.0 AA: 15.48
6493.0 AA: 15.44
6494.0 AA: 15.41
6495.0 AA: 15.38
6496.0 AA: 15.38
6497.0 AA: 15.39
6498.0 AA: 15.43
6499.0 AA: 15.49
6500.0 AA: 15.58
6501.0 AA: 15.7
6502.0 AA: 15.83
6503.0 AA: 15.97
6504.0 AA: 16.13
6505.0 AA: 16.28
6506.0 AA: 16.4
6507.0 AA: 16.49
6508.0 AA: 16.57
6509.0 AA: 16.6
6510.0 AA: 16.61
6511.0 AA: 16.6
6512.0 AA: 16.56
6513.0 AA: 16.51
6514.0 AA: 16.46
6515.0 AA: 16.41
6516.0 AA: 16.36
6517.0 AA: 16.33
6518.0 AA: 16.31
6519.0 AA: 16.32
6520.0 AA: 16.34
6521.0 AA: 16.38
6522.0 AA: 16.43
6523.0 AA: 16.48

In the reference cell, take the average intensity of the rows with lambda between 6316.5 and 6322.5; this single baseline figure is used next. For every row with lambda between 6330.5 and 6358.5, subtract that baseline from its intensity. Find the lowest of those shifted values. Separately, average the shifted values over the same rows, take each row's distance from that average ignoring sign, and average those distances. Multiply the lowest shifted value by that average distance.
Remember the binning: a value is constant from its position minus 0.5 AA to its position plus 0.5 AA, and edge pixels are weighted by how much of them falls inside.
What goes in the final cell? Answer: -0.12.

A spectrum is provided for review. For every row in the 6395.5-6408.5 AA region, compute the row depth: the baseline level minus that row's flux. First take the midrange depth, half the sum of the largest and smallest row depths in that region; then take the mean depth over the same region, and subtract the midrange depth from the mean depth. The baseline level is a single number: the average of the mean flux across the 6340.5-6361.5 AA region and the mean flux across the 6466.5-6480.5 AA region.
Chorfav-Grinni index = 0.031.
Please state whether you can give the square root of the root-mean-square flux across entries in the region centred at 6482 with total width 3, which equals 3.96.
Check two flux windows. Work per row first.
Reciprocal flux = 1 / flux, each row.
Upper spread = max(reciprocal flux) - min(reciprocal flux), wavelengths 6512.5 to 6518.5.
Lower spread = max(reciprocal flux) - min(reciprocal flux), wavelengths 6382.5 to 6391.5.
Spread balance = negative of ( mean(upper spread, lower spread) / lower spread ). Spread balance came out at -0.76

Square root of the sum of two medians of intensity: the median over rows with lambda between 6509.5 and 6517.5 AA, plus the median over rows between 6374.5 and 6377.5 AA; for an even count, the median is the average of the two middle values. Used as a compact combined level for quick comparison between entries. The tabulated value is 5.64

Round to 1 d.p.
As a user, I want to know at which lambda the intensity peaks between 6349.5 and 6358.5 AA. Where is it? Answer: 6350.0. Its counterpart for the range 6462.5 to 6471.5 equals 6463.0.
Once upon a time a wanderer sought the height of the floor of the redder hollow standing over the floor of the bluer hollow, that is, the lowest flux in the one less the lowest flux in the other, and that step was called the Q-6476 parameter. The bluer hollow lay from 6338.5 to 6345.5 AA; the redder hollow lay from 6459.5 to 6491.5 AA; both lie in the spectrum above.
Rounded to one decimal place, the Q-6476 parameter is 0.1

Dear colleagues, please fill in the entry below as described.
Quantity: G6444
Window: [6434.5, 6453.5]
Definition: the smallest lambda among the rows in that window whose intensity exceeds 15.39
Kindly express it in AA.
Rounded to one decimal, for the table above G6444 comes 6449.0 AA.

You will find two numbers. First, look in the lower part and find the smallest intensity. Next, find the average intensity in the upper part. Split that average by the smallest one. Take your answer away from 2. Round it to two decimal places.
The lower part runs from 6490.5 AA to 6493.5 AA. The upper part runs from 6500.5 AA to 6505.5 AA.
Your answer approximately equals 0.96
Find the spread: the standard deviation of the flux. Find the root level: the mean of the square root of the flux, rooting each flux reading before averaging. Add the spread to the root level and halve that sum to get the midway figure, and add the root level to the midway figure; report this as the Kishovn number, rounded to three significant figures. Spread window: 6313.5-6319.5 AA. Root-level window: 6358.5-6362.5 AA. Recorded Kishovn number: 5.81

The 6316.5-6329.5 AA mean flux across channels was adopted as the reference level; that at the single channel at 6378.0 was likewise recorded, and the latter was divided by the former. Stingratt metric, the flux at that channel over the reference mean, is 0.98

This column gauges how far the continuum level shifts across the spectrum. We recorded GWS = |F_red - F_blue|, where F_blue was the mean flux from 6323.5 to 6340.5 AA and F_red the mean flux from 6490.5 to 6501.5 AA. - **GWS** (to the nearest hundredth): 0.13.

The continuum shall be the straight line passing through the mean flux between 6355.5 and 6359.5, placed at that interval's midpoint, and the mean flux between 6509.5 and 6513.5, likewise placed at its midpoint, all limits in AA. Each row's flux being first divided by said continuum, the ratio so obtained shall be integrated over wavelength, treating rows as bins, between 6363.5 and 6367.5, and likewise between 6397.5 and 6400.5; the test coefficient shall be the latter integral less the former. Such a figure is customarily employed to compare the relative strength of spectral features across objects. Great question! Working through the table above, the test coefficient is -1.1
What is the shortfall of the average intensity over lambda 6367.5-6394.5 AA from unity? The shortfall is -14.5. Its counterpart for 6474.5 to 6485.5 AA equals -14.7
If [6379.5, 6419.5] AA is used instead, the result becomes -14.3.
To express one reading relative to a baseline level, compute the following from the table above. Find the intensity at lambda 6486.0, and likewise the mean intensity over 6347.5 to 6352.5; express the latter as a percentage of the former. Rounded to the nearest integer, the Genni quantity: 97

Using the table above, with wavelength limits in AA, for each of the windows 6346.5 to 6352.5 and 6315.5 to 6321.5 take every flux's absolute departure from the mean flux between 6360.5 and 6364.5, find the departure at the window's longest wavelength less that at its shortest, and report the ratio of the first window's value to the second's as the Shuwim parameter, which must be 2.3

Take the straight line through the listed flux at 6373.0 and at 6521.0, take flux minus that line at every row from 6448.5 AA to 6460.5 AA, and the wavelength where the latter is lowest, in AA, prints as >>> 6449.0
